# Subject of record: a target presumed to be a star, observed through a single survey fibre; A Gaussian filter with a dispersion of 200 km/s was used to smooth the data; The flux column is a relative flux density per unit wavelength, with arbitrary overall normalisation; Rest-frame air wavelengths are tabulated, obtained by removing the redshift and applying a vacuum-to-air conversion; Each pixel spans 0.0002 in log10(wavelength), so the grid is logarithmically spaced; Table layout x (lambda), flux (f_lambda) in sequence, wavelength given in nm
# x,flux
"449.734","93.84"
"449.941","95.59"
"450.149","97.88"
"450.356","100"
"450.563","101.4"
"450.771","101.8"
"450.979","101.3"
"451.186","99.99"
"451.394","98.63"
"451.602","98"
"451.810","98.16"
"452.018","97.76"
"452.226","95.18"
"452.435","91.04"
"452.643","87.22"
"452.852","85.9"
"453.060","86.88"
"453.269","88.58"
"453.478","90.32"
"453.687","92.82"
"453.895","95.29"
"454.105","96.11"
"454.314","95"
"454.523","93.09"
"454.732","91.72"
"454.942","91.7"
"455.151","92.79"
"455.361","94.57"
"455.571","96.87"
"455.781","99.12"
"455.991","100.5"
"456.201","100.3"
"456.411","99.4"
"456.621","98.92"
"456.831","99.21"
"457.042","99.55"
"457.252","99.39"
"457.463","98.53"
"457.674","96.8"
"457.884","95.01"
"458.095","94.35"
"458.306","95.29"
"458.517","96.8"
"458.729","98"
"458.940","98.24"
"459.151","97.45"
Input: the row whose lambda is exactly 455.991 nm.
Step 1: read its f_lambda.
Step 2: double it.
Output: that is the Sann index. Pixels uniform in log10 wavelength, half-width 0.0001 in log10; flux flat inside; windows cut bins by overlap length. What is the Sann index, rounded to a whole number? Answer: 201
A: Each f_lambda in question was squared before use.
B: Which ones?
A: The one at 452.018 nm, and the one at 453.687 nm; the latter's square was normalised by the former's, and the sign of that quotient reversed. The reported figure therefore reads -0.90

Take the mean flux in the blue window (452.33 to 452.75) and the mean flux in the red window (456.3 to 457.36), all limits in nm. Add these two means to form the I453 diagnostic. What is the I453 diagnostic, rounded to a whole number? 188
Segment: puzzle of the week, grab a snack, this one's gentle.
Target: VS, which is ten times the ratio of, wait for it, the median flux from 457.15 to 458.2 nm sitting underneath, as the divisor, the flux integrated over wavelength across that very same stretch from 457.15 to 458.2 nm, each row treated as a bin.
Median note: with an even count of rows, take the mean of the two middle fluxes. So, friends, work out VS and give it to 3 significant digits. 10.5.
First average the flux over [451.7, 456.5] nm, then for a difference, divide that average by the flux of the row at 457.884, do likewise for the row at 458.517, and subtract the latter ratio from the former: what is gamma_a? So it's 0.02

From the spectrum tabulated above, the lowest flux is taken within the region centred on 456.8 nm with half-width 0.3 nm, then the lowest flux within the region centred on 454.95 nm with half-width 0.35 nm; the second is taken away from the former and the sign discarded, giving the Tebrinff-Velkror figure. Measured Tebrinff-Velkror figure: 7.2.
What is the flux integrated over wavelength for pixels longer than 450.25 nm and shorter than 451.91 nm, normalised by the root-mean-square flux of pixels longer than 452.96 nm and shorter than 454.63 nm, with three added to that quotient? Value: 4.80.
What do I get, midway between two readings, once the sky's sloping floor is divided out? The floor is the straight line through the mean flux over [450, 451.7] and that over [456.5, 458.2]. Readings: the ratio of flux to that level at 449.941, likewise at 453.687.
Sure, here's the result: 0.95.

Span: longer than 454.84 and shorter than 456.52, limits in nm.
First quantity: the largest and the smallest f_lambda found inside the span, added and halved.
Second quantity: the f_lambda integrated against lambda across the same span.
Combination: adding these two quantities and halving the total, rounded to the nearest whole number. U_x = 129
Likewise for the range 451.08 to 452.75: 127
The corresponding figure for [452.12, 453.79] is 120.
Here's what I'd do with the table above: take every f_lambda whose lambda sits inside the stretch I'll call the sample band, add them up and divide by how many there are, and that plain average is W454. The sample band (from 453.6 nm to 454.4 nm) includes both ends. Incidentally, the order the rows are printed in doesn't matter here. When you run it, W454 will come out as 95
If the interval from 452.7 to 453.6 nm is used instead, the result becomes 88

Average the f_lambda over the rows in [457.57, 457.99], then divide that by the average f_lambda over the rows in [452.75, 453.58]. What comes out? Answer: 1.09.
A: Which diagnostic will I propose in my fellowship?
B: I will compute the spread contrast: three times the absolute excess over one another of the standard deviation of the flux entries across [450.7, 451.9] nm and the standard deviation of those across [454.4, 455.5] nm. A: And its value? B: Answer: 1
